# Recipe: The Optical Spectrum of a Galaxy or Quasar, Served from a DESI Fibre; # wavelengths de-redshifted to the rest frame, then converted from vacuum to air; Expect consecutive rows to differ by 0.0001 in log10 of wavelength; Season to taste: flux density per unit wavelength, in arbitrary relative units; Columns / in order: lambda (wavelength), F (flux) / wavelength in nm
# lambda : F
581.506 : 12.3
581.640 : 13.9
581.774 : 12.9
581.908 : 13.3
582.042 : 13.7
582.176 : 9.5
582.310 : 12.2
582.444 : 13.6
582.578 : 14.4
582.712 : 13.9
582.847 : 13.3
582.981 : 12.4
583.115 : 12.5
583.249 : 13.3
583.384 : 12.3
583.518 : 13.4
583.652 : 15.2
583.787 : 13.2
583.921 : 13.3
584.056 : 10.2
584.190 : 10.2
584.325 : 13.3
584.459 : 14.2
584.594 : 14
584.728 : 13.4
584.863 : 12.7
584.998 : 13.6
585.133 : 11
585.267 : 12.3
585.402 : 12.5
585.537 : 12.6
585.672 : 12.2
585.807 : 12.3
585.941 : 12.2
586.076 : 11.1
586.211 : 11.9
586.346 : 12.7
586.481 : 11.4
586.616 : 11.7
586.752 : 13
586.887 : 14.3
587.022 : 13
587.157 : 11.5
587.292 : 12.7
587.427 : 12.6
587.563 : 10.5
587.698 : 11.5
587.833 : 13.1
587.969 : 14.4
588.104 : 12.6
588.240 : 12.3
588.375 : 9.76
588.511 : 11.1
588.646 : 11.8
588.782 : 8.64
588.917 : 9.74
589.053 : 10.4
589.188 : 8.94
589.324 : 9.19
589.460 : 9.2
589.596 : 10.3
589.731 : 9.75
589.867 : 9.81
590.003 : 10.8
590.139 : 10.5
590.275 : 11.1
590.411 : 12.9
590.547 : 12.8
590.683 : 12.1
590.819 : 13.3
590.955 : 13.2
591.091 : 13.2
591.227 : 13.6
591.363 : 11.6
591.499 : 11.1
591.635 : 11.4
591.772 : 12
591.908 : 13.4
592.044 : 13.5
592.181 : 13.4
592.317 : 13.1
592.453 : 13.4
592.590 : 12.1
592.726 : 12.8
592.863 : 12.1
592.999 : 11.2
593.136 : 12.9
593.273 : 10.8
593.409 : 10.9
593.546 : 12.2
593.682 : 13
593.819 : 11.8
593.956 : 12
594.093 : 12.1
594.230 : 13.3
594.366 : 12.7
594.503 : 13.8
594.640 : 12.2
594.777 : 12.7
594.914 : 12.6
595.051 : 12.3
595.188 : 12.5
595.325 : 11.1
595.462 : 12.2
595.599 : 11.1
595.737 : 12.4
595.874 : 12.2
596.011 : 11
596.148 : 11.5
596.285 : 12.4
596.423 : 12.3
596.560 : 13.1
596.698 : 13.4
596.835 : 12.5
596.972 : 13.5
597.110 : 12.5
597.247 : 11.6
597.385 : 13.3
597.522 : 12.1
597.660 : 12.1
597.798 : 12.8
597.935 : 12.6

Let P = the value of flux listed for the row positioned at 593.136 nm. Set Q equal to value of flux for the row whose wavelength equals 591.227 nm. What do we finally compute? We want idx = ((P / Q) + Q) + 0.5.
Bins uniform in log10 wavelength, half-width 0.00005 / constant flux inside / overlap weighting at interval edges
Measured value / 15.0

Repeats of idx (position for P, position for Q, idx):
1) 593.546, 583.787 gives 14.6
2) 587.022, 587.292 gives 14.2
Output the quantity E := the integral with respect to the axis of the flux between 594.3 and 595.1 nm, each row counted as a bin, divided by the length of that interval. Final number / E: 12.7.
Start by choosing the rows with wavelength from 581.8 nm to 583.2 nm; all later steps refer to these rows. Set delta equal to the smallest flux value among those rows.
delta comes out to 9.5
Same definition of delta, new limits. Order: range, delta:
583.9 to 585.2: 10.2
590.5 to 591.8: 11.1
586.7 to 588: 10.5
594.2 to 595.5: 11.1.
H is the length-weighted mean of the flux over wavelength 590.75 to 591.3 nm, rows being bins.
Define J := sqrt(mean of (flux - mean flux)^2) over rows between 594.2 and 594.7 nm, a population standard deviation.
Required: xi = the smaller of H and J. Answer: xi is 0.6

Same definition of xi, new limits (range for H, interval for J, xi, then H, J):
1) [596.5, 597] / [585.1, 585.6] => 0.6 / 13.1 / 0.64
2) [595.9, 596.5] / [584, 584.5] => 1.8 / 11.9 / 1.80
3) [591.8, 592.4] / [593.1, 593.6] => 0.9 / 13.3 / 0.89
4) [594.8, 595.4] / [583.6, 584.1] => 1.8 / 12.2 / 1.79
